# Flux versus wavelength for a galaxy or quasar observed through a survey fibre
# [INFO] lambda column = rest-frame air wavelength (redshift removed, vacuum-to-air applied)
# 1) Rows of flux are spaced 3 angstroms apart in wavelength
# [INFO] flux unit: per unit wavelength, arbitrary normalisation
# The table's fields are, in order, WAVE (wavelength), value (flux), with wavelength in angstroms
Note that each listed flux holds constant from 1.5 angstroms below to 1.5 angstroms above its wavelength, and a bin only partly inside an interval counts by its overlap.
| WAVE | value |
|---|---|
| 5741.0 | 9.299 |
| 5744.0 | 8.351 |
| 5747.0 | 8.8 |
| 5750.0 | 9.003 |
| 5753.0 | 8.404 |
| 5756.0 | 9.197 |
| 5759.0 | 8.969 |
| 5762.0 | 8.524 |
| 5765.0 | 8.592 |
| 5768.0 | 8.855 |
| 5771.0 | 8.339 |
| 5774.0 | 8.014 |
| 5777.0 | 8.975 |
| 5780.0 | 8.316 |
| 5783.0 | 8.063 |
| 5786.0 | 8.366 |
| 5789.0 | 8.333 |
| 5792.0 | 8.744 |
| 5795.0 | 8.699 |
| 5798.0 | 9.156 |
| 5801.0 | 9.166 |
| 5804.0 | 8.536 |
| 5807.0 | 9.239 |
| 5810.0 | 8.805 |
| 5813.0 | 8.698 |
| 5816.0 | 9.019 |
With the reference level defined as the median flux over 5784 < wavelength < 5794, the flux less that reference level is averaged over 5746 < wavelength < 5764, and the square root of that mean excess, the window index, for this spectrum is 0.67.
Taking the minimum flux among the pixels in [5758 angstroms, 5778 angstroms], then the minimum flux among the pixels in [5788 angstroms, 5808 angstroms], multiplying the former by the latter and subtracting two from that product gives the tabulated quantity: 64.8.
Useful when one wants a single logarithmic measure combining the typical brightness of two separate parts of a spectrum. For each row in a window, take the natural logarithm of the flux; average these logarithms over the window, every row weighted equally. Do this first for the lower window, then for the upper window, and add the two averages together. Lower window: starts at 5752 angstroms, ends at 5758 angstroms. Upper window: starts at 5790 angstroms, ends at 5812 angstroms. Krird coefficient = 4.36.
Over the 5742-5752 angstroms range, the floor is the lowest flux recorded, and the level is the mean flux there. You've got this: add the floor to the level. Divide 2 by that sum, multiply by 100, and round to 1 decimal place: 11.7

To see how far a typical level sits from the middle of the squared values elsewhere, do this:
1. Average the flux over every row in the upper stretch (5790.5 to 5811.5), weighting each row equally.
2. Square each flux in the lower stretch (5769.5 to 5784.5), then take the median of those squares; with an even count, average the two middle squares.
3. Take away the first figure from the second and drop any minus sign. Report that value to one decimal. 60.2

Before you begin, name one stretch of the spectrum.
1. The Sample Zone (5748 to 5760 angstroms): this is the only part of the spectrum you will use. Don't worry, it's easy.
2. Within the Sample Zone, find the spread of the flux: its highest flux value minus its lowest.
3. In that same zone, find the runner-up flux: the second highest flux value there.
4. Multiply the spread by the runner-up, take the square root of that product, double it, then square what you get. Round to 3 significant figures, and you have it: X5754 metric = 28.6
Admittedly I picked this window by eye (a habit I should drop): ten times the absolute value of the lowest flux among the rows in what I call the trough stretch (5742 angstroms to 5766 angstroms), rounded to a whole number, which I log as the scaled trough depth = 84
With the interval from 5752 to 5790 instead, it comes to 80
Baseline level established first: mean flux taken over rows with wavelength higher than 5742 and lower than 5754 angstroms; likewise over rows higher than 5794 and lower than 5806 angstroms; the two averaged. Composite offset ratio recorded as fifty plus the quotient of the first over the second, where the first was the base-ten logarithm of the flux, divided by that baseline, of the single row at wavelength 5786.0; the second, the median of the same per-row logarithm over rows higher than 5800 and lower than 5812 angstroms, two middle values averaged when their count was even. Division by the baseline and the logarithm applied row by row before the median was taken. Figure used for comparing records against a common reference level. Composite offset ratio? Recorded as 48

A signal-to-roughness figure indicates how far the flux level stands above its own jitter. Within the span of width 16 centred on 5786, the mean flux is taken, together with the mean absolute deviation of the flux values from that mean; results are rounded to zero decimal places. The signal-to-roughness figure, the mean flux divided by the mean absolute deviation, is 55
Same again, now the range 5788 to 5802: 32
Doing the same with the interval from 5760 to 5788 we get 33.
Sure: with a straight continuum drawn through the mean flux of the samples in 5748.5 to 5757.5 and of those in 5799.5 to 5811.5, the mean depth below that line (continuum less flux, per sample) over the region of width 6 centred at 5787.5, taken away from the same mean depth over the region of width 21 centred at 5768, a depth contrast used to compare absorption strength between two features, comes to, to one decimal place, -0.3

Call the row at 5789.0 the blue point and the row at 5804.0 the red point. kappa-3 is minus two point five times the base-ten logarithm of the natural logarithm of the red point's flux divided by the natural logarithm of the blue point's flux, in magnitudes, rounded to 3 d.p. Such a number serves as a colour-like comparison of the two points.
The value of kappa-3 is -0.012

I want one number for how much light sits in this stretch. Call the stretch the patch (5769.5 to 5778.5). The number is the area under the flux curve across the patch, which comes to 76.0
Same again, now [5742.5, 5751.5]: 78.5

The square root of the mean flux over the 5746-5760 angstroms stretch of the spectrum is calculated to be 2.98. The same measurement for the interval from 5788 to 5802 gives 2.97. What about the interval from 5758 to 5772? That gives 2.94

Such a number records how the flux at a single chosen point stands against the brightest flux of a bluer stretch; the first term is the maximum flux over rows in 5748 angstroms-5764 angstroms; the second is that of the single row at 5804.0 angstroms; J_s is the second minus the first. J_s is -0.7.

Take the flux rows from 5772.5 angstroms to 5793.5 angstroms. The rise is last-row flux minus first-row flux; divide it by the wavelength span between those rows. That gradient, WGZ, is 0.04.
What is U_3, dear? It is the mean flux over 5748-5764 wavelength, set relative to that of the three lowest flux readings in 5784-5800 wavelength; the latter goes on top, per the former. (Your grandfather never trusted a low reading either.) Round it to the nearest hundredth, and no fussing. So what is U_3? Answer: 0.96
